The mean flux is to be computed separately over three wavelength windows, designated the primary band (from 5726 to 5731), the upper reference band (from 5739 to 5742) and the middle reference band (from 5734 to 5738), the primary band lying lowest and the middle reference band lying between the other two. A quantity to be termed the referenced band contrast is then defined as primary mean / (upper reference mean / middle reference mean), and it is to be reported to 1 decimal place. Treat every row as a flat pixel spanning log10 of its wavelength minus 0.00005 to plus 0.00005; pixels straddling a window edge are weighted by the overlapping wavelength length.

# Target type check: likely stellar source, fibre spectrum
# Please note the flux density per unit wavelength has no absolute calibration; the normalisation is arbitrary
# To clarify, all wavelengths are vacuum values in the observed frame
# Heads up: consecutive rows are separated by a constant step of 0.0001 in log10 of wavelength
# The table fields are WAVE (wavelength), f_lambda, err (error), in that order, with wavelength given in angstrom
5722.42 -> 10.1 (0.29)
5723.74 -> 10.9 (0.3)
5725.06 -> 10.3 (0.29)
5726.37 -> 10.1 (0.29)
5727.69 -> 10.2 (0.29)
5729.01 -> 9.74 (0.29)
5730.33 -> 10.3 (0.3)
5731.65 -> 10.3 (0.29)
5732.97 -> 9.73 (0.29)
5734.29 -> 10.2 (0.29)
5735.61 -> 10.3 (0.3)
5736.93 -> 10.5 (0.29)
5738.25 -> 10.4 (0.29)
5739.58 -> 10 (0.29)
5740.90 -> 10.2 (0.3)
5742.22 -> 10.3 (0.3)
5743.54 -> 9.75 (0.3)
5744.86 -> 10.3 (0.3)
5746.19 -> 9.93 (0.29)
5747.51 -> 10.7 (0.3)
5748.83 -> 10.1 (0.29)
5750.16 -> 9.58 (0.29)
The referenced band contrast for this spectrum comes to 10.3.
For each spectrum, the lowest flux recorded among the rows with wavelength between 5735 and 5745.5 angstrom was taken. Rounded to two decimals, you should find 9.75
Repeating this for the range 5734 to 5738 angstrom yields 10.20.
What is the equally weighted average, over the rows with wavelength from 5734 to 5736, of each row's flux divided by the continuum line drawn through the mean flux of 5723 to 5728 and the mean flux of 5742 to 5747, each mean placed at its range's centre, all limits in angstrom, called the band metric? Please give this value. 1.00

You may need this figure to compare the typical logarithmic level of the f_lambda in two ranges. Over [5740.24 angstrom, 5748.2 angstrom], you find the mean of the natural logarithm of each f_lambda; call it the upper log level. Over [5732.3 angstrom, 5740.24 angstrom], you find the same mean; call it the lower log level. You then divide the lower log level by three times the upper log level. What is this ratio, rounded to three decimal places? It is 0.333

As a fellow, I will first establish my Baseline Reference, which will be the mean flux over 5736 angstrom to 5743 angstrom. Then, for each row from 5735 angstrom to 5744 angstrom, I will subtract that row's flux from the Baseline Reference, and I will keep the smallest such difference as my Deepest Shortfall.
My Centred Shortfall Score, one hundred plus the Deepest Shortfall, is 99.8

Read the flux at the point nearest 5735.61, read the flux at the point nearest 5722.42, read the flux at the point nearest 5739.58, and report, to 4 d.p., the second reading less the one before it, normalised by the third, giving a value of -0.0200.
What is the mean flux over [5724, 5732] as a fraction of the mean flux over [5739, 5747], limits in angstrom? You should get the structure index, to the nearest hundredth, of 1.01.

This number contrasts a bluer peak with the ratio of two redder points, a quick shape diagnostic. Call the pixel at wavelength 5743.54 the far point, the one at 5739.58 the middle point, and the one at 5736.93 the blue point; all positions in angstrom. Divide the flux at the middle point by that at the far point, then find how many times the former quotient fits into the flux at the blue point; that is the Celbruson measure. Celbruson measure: 10.24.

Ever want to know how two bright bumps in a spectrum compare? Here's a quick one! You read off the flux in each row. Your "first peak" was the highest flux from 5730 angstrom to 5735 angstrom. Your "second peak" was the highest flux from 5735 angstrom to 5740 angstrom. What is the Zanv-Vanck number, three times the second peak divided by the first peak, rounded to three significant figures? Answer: 3.06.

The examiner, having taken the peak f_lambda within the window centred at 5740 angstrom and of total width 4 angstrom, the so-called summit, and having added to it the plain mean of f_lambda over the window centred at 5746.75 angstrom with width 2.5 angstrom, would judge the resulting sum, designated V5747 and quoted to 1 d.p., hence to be 20.7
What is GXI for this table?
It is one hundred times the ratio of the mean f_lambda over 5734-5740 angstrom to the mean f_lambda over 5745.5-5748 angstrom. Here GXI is 100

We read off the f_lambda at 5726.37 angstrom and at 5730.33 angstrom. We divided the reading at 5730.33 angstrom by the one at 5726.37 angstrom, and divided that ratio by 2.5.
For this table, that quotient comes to 0.41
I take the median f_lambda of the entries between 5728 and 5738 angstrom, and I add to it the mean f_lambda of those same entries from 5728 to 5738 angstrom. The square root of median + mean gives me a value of 4.52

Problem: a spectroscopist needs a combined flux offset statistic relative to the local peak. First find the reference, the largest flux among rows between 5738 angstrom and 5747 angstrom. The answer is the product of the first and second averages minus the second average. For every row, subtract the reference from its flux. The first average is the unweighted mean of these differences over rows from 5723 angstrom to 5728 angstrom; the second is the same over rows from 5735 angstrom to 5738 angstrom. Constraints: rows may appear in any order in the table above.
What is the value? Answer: 0.00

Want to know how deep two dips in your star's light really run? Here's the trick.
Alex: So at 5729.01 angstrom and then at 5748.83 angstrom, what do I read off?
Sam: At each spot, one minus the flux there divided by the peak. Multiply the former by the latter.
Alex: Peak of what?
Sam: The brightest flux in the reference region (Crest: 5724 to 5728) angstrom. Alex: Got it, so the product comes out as 0.0011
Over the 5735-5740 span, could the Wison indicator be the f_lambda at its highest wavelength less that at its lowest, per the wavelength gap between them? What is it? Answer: -0.08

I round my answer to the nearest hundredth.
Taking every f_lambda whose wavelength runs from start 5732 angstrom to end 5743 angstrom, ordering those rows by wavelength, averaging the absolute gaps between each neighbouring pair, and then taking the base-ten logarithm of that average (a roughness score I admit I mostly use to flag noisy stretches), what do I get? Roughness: -0.65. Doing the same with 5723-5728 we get -0.52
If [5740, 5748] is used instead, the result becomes -0.33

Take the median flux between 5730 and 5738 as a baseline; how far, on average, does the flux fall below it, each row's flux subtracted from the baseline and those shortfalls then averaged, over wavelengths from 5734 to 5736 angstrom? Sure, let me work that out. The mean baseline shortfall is 0.05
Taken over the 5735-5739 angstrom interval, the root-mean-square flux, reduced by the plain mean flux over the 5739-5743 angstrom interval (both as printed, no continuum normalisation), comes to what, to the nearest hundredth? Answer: 0.23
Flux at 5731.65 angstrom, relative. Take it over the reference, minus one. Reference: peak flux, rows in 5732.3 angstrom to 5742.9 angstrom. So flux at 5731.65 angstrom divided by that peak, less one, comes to -0.019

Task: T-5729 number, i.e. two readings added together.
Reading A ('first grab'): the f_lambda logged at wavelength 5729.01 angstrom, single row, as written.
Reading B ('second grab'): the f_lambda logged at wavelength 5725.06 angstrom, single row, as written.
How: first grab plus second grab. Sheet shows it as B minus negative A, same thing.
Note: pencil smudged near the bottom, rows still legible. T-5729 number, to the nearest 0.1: 20.0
